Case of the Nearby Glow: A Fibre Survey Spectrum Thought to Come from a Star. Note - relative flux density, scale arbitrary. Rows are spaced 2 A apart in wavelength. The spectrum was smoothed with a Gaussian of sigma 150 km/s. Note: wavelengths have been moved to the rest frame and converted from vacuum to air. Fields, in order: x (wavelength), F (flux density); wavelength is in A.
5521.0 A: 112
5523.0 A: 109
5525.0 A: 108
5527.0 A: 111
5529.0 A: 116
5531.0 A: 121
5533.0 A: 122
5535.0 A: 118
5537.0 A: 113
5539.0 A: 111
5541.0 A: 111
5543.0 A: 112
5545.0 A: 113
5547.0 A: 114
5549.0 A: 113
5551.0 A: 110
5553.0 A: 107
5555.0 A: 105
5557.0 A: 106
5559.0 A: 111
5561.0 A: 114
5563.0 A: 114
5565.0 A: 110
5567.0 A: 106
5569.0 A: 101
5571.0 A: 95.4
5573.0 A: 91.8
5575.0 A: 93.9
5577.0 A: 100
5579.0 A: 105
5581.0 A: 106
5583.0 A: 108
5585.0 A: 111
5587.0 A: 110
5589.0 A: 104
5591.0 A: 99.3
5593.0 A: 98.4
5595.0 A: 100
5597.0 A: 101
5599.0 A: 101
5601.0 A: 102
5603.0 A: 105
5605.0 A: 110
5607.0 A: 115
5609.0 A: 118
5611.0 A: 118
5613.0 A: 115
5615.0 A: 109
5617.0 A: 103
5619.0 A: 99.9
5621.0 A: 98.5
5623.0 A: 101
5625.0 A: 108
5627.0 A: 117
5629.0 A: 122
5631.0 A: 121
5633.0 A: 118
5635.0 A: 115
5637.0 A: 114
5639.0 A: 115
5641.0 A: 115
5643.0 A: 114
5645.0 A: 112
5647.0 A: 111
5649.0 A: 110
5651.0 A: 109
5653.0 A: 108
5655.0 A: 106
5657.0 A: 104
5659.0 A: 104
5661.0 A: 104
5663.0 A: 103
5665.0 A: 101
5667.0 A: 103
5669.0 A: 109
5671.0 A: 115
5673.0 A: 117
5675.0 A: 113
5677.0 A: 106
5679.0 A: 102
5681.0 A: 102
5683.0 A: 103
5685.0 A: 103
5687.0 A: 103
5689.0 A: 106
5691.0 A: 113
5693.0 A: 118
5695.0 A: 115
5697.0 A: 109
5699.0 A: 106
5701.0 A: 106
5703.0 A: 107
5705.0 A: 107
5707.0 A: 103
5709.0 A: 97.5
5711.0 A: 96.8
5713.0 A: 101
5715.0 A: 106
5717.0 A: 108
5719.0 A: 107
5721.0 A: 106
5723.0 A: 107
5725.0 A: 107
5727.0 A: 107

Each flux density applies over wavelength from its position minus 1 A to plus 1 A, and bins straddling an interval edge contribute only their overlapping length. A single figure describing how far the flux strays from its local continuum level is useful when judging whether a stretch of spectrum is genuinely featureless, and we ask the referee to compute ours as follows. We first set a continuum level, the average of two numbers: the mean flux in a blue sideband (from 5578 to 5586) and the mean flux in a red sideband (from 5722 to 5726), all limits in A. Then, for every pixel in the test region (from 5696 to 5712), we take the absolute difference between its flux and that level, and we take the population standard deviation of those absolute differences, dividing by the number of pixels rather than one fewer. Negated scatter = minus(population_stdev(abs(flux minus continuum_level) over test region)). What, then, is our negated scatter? -3.9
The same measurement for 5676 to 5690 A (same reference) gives -1.6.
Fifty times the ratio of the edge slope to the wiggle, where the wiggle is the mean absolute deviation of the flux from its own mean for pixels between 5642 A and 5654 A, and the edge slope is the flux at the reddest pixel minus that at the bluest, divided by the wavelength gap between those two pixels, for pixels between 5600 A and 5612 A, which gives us 48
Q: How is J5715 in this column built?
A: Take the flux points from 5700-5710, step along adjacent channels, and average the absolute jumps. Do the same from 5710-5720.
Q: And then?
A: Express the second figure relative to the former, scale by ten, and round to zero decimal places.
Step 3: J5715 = 12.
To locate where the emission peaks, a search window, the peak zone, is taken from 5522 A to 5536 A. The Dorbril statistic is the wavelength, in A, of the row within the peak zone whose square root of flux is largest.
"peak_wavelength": 5533.0 A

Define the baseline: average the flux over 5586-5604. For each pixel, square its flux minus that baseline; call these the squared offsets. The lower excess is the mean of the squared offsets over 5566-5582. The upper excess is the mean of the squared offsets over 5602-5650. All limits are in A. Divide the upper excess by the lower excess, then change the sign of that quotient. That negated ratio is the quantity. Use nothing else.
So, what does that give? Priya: -3.9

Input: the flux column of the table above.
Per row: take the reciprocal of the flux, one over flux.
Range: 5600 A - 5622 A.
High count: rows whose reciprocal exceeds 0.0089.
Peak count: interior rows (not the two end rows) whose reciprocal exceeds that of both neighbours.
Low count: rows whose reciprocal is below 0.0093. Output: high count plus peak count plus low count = 13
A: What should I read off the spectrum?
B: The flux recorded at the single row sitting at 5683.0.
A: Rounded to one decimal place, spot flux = 103.0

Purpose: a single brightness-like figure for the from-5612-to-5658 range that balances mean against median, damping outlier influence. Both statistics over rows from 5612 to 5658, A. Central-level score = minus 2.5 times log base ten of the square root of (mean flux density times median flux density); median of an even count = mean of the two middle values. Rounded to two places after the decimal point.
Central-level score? -5.11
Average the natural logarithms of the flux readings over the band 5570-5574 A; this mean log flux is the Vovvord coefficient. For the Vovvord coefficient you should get 4.54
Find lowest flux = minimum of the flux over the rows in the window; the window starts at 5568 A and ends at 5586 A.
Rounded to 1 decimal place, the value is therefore 91.8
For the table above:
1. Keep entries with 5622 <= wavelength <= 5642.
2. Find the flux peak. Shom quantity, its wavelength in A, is 5629.0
